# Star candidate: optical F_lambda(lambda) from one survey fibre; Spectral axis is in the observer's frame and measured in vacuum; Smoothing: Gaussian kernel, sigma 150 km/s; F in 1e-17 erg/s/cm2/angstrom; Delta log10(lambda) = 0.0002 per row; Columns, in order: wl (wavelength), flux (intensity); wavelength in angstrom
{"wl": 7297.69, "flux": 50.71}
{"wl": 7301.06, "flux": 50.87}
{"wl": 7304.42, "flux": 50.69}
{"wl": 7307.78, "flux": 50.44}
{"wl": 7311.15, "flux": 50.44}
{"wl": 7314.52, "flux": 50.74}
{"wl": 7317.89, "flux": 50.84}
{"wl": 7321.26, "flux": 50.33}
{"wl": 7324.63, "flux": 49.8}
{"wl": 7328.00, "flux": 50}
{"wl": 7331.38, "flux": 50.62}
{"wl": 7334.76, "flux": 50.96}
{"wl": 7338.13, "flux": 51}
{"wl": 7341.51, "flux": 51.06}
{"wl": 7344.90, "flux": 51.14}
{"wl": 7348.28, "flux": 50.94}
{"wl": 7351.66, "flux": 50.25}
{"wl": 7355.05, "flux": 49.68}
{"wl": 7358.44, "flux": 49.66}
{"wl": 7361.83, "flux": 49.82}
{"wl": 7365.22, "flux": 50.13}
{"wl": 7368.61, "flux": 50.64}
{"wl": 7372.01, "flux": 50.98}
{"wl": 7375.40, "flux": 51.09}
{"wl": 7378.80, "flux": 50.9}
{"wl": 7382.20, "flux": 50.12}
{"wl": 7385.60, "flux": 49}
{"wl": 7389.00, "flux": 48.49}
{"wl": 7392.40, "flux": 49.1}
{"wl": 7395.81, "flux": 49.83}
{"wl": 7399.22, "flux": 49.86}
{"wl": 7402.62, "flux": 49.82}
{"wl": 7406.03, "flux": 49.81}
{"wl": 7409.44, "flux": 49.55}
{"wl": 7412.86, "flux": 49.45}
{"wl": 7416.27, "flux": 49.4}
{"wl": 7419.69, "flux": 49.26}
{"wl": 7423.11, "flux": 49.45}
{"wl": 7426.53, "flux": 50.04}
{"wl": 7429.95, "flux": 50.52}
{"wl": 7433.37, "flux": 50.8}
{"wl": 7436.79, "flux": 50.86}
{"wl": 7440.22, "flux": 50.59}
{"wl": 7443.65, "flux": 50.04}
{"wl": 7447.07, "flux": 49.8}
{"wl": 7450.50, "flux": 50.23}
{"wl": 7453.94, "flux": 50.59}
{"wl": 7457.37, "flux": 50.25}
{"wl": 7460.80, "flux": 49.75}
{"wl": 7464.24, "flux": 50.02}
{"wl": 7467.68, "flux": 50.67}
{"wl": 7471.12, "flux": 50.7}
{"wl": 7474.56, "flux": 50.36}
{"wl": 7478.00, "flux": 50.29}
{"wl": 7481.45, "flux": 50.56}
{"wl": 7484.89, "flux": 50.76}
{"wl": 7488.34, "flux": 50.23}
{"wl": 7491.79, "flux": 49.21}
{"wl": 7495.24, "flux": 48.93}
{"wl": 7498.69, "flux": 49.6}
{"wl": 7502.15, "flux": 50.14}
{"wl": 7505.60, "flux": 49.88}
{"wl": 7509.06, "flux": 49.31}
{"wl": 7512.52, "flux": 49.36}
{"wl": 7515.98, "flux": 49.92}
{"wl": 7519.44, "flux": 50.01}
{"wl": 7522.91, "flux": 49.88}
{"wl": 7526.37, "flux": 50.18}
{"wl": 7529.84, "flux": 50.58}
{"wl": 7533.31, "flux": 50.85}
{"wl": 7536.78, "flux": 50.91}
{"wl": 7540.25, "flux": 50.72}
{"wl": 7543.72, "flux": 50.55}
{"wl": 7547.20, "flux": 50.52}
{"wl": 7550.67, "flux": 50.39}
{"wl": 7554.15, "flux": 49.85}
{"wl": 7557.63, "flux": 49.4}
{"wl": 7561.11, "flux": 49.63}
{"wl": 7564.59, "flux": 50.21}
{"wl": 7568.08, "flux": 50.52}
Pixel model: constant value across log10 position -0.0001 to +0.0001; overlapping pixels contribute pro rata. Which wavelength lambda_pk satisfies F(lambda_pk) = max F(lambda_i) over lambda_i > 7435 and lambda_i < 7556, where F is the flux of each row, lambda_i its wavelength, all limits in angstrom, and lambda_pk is 7536.78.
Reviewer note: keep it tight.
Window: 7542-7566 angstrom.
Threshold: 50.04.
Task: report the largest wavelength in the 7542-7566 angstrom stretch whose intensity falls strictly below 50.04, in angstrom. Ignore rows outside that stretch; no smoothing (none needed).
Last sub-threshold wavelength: 7561.11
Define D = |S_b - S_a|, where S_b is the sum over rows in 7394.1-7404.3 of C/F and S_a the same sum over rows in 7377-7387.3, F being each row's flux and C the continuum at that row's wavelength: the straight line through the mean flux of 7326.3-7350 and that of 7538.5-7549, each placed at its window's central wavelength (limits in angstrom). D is 0.01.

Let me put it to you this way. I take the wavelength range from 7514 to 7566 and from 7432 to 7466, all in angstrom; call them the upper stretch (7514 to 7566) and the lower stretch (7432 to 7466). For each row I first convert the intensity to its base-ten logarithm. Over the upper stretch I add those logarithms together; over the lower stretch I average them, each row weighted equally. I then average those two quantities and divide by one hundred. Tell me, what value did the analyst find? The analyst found 0.14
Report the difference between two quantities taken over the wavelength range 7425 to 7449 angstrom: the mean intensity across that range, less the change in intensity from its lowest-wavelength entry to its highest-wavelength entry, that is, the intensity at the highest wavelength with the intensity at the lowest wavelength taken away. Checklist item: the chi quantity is 50.6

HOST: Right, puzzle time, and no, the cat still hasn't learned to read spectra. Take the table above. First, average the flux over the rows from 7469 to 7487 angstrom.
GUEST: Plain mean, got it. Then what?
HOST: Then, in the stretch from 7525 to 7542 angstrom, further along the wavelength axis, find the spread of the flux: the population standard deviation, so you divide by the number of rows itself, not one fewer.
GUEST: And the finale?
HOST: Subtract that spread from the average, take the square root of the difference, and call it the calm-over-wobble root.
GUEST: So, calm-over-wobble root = 7.09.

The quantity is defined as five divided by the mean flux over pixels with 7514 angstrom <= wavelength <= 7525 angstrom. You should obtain 0.100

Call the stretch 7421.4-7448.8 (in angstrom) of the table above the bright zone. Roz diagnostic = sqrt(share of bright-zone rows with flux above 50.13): 0.71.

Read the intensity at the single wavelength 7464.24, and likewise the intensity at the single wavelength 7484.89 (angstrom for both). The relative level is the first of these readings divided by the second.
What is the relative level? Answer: 0.99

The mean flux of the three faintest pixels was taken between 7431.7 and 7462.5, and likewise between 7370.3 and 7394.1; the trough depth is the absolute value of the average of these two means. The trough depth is 49.36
